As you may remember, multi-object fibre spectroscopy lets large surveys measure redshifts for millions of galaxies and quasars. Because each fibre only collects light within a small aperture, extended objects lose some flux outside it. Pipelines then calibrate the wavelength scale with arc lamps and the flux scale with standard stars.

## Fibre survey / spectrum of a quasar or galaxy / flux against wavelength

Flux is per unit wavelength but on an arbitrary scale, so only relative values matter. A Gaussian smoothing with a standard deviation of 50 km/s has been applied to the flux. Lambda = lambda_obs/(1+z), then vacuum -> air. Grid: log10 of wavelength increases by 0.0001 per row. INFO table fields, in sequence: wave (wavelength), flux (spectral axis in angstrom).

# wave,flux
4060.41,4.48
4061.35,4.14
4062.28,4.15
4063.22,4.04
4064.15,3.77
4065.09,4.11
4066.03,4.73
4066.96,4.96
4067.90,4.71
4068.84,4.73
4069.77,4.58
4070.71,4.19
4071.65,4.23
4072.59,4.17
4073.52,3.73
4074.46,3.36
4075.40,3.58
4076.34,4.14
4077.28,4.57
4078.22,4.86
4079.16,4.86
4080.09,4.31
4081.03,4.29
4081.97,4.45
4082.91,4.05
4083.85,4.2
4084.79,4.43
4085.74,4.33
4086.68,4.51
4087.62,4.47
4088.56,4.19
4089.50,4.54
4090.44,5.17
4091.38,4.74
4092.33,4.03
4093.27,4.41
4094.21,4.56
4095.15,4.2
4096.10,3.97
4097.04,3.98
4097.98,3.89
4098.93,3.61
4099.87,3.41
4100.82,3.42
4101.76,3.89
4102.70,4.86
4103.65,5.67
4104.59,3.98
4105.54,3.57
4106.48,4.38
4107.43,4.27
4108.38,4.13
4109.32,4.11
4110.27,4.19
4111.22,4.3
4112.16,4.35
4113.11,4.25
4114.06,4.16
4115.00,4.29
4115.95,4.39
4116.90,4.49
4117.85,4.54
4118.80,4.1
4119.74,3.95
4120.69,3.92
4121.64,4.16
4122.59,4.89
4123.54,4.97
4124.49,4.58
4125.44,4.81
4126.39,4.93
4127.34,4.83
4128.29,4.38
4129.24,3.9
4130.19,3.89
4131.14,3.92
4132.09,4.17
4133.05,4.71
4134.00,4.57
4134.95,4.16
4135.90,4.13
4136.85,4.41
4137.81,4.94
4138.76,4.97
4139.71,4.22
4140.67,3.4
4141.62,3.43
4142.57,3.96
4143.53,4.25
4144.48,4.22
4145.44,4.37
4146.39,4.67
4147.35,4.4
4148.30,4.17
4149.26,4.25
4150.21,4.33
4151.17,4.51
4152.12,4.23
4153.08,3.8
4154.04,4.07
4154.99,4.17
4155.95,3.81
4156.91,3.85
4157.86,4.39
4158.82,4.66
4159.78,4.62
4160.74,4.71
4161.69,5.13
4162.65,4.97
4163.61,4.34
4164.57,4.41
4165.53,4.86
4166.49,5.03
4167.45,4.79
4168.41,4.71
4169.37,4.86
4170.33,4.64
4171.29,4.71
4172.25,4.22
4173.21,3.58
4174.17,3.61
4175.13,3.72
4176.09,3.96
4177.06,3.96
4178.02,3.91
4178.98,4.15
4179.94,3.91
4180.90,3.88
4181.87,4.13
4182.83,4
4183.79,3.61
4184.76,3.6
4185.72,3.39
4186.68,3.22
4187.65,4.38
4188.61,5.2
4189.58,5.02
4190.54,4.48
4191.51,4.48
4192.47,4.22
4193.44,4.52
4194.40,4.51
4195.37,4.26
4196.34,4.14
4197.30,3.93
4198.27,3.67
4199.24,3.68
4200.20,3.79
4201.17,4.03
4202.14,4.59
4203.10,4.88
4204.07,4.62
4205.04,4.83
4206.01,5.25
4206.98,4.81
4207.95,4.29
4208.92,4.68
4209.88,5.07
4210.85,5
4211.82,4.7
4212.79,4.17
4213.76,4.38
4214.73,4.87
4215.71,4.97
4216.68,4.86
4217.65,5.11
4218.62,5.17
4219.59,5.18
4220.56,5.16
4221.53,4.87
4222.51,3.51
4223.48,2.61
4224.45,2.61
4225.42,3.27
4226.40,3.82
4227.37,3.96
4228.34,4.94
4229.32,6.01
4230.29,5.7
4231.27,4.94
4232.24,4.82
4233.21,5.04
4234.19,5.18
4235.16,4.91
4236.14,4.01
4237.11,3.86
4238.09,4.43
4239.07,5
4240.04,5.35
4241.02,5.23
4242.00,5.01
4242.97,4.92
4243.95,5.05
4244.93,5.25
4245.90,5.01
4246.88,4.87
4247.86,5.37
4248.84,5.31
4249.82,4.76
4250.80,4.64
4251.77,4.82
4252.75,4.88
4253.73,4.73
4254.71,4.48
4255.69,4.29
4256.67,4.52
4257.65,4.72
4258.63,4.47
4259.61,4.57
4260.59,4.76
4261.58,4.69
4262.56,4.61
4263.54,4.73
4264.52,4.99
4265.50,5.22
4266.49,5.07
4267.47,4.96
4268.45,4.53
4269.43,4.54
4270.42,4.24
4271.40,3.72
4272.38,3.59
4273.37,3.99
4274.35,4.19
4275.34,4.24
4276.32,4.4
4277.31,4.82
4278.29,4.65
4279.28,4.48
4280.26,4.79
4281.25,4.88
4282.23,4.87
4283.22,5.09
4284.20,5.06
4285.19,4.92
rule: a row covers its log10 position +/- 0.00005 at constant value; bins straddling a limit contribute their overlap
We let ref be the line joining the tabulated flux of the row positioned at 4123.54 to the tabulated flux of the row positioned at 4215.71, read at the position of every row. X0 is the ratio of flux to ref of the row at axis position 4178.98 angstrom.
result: 0.835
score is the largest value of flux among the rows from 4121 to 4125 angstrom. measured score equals 4.97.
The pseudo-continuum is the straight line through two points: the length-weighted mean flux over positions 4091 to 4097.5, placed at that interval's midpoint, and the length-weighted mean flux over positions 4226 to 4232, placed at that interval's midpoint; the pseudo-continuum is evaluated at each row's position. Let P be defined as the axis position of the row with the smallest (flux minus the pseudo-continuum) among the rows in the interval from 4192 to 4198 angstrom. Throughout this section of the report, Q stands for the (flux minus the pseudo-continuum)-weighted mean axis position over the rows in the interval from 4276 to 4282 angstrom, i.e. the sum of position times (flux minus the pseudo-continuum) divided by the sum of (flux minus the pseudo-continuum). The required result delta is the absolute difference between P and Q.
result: 81.1 angstrom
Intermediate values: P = 4197.30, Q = 4278.4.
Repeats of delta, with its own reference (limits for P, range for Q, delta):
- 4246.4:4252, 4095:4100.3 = 152.3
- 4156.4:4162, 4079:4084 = 77.4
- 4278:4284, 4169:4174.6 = 105.3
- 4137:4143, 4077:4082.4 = 61.7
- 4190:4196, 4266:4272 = 77.7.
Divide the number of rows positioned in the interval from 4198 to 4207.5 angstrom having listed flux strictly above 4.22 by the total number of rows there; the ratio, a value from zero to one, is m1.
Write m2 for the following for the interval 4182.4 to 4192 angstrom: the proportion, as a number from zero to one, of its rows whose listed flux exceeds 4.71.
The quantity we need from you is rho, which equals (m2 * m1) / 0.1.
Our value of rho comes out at 1.2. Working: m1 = 0.60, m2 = 0.20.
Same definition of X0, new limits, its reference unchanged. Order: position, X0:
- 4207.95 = 0.863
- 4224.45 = 0.525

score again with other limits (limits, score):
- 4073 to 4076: 3.73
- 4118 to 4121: 4.1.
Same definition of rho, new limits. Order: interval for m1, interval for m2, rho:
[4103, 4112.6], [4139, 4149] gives 0.0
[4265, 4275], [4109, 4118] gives 0.0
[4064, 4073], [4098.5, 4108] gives 1.2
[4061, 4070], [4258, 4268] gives 3.0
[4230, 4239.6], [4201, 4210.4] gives 4.0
